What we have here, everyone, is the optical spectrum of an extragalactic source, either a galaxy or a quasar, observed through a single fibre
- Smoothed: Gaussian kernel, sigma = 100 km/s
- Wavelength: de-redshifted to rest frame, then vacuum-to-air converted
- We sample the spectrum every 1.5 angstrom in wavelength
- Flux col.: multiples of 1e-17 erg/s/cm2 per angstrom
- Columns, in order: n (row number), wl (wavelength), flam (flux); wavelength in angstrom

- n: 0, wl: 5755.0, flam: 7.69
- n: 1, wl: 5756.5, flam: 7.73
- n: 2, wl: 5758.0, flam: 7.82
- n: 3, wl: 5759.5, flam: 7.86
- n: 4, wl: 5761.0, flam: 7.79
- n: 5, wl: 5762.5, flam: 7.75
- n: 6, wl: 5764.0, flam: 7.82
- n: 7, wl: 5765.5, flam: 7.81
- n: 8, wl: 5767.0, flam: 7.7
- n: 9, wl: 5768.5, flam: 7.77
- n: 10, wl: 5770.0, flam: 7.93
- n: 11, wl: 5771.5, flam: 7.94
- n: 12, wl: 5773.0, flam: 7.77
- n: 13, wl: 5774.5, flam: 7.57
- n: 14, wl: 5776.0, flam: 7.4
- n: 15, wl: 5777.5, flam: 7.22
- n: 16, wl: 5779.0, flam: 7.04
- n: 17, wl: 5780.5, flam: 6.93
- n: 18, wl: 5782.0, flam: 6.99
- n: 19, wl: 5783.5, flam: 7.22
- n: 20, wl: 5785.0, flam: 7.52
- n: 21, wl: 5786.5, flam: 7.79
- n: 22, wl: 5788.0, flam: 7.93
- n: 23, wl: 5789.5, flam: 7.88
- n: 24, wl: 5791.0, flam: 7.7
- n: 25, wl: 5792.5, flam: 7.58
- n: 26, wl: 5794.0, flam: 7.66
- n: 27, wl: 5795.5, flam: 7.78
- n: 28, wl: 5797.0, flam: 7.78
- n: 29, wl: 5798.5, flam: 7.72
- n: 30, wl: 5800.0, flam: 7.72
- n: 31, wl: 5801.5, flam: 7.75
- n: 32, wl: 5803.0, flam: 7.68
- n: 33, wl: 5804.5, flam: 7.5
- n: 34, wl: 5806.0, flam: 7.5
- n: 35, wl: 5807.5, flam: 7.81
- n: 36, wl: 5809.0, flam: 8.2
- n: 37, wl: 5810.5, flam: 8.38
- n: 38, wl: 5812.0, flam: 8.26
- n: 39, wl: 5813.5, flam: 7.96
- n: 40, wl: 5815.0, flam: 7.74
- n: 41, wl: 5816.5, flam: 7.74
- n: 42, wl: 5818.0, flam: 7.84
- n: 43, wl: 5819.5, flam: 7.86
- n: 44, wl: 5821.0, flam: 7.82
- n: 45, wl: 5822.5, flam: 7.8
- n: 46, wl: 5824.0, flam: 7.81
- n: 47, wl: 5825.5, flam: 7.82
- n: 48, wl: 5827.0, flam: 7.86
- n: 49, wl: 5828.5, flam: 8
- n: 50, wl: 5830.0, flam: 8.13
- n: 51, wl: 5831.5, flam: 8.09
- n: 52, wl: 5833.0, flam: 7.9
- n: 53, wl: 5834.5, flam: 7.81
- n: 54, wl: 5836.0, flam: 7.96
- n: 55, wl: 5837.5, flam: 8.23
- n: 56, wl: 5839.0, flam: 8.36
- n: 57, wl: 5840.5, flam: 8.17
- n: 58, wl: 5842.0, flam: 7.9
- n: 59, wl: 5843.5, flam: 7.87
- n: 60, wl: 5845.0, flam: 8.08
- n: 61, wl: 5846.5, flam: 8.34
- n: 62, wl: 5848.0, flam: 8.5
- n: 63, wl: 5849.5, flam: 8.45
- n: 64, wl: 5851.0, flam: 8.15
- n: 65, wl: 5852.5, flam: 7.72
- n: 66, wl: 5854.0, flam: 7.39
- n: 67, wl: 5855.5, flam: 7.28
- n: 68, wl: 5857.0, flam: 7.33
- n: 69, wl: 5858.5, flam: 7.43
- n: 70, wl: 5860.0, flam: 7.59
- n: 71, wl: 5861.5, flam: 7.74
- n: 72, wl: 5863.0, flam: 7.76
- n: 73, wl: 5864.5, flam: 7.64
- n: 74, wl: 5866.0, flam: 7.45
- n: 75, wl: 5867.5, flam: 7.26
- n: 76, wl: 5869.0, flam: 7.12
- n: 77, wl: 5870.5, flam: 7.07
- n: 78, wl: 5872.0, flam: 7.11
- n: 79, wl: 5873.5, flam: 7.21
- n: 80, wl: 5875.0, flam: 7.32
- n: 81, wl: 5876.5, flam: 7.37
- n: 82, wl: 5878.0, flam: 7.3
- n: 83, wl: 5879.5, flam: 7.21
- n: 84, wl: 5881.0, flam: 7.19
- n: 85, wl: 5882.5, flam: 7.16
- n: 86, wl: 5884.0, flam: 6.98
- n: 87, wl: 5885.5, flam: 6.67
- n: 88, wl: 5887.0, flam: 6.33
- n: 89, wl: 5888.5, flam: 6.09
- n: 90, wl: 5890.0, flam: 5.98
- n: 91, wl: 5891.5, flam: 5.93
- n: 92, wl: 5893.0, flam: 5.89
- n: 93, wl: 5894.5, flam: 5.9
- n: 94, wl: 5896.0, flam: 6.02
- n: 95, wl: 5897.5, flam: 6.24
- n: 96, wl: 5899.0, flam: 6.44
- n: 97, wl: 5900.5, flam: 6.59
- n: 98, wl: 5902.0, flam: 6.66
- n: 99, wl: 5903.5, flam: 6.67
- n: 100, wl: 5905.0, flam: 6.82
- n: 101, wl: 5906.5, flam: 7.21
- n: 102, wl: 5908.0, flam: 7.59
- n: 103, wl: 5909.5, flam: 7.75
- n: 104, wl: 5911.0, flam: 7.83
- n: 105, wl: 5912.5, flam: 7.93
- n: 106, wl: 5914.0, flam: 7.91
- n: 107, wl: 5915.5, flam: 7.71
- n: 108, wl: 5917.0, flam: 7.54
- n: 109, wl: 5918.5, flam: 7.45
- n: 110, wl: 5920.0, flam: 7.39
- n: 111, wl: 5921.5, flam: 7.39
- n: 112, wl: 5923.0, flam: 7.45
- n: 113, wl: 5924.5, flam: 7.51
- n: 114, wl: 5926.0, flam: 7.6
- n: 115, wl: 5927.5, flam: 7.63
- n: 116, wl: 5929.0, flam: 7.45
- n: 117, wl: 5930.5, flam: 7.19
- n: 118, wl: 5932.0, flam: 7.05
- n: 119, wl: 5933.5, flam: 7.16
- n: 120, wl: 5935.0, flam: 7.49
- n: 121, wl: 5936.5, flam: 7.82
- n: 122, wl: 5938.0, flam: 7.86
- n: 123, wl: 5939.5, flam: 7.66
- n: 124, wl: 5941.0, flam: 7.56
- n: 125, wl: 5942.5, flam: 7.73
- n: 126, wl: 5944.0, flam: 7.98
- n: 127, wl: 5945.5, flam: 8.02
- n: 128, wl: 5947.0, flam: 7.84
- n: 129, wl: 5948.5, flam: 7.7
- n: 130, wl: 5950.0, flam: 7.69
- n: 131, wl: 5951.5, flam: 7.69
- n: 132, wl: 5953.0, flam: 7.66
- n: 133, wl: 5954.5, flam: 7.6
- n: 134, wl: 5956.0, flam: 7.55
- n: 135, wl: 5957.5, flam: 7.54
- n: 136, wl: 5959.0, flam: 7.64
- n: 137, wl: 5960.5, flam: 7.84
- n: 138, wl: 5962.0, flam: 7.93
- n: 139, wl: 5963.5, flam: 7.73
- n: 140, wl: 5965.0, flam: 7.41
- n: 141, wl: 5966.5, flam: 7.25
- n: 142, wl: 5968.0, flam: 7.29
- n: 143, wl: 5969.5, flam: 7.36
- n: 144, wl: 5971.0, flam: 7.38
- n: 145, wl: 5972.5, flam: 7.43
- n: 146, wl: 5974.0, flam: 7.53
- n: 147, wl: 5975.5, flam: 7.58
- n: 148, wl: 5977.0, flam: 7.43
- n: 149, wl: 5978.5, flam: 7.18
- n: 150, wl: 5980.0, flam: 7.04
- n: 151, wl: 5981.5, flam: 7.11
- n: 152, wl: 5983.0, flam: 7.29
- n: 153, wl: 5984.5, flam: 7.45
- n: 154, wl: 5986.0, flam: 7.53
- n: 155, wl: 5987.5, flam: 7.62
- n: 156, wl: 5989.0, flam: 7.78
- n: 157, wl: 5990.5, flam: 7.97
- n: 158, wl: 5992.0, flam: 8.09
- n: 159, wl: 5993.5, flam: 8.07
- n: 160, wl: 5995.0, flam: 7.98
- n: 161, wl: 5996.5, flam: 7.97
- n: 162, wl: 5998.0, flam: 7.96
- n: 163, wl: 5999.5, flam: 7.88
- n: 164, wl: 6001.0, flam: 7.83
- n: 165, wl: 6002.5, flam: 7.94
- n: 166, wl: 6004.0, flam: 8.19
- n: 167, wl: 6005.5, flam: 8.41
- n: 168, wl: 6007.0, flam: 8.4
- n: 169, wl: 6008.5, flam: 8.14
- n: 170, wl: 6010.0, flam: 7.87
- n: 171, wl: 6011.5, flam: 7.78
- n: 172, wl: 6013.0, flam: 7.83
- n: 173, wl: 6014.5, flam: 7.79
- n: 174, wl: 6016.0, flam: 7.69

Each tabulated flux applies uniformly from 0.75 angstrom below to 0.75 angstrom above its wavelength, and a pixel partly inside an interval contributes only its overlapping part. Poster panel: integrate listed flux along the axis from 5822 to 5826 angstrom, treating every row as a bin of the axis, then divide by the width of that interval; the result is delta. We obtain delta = 7.81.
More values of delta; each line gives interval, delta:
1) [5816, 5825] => 7.81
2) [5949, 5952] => 7.69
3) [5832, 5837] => 7.92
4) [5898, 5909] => 6.86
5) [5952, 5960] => 7.61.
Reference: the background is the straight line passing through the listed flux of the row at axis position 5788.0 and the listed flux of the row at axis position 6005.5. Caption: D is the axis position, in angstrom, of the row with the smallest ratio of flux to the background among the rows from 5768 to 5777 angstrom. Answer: 5776.0 angstrom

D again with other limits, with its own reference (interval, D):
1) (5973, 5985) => 5980.0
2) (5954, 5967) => 5966.5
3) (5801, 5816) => 5806.0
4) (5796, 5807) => 5806.0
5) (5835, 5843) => 5842.0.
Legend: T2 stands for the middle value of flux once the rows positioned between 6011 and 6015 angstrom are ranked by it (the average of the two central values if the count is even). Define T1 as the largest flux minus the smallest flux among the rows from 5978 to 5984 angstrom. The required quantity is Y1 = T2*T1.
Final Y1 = 1.9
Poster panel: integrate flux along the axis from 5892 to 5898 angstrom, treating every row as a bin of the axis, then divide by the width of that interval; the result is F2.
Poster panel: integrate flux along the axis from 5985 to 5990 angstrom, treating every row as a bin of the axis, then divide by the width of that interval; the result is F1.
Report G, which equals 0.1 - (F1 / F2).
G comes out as -1.18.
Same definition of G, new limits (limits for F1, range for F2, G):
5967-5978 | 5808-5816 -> -0.82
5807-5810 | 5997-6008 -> -0.90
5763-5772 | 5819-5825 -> -0.90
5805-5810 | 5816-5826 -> -0.90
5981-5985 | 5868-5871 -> -0.92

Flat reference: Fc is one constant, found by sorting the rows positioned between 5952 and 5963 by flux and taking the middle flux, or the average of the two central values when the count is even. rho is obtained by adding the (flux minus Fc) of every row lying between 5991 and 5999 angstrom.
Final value 1.9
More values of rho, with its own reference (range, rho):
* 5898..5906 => -5.0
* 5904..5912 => -1.0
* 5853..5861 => -1.2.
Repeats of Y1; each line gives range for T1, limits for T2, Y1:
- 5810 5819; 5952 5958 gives 4.8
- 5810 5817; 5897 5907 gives 4.3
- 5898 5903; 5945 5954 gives 1.7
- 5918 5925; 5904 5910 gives 0.9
